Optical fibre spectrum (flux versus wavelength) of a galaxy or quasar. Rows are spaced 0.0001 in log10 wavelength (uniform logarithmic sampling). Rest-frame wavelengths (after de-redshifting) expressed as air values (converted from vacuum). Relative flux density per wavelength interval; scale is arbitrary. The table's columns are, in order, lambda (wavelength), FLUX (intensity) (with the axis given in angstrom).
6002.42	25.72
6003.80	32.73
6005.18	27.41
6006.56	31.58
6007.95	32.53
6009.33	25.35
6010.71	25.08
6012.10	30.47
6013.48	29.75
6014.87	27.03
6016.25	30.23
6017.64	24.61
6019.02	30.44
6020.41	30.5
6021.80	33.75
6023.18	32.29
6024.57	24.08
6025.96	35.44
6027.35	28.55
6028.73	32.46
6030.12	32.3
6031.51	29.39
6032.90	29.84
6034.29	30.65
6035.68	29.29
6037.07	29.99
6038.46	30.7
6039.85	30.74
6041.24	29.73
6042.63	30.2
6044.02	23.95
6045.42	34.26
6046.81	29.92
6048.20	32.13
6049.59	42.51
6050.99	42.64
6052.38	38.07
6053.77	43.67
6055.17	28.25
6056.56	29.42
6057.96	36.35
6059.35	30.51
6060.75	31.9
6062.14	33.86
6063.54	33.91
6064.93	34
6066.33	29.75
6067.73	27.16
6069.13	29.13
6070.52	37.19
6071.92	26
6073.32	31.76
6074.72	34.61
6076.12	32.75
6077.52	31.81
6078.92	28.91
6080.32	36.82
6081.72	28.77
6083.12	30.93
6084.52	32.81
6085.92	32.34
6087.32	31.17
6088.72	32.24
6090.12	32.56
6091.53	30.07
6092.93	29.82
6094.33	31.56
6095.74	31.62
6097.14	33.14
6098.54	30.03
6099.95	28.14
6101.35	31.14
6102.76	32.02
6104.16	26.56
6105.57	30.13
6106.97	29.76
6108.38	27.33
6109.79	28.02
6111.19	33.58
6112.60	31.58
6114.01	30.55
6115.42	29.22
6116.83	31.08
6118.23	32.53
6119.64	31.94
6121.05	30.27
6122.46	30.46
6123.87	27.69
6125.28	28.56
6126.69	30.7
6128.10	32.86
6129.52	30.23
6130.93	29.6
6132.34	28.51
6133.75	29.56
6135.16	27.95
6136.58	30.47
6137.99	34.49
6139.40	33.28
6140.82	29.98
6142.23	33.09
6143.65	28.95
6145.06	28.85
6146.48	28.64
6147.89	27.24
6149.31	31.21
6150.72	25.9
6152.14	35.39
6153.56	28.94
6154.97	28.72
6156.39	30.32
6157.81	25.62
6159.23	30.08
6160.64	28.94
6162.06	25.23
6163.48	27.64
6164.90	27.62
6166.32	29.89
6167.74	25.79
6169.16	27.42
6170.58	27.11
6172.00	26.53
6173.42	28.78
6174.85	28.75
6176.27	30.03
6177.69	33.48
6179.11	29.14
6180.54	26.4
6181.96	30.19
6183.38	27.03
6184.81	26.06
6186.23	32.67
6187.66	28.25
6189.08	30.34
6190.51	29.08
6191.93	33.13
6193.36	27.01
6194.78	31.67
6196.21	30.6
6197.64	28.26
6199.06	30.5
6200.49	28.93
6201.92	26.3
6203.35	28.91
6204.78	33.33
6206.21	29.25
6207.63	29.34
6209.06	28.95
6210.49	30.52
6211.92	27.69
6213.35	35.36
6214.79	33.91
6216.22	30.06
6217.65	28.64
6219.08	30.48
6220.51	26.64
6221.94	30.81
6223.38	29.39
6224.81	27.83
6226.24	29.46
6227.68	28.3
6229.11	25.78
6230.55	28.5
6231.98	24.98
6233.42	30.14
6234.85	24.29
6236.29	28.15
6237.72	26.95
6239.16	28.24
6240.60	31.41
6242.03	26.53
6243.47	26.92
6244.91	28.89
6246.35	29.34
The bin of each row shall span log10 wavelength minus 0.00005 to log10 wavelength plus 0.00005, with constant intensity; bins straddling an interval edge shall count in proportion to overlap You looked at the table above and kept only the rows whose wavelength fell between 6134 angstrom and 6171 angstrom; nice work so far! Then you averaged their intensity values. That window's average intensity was 29.2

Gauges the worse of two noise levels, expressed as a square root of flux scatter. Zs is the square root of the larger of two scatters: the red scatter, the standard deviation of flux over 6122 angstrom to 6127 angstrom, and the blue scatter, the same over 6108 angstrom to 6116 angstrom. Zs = 1.5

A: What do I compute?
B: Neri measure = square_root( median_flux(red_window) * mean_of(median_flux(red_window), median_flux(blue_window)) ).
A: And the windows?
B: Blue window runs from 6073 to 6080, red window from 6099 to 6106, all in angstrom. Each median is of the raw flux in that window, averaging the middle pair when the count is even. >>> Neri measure 30.5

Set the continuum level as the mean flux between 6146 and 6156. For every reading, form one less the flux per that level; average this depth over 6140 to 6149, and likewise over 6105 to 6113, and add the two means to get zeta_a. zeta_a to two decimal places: -0.02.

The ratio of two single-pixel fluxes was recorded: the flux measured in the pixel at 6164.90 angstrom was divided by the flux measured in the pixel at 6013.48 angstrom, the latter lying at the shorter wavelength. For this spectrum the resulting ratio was 0.93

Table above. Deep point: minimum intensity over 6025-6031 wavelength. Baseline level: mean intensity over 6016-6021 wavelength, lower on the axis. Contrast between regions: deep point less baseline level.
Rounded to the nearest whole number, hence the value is 0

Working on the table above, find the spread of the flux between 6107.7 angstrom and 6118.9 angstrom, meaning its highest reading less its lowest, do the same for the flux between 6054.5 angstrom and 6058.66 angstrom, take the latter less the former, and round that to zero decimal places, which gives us 2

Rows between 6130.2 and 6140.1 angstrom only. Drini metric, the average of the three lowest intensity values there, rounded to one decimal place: 28.7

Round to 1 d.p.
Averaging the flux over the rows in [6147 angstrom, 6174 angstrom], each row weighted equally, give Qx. 28.3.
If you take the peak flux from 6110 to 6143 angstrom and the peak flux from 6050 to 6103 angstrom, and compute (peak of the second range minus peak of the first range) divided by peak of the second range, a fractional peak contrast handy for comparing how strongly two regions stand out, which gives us 0.21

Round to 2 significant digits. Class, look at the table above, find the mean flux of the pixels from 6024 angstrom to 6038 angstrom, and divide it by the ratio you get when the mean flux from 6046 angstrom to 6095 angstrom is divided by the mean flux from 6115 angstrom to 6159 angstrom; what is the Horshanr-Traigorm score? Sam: 28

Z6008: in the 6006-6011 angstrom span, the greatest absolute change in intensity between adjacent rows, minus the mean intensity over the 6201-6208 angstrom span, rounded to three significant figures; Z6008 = -22.2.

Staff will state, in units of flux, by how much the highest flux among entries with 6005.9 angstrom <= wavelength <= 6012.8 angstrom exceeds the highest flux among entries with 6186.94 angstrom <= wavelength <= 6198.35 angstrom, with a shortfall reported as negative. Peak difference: -0.6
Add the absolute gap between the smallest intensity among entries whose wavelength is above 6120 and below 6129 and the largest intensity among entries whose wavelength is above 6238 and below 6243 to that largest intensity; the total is 35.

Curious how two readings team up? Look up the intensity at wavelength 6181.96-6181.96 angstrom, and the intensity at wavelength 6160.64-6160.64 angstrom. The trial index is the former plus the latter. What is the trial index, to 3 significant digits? 59.1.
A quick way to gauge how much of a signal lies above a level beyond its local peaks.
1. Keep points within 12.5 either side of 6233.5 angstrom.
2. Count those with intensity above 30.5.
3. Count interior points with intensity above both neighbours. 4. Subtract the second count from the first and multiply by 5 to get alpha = -15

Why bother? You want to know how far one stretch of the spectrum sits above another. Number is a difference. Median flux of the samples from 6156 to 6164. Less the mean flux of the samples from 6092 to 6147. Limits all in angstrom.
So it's -2.1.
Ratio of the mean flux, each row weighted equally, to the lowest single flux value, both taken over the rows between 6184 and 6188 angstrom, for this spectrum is 1.11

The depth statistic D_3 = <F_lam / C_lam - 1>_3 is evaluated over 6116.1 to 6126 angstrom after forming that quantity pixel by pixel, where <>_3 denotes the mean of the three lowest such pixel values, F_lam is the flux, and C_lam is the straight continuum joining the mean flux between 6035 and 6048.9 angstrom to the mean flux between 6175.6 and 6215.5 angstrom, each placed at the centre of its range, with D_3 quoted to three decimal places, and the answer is -0.038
